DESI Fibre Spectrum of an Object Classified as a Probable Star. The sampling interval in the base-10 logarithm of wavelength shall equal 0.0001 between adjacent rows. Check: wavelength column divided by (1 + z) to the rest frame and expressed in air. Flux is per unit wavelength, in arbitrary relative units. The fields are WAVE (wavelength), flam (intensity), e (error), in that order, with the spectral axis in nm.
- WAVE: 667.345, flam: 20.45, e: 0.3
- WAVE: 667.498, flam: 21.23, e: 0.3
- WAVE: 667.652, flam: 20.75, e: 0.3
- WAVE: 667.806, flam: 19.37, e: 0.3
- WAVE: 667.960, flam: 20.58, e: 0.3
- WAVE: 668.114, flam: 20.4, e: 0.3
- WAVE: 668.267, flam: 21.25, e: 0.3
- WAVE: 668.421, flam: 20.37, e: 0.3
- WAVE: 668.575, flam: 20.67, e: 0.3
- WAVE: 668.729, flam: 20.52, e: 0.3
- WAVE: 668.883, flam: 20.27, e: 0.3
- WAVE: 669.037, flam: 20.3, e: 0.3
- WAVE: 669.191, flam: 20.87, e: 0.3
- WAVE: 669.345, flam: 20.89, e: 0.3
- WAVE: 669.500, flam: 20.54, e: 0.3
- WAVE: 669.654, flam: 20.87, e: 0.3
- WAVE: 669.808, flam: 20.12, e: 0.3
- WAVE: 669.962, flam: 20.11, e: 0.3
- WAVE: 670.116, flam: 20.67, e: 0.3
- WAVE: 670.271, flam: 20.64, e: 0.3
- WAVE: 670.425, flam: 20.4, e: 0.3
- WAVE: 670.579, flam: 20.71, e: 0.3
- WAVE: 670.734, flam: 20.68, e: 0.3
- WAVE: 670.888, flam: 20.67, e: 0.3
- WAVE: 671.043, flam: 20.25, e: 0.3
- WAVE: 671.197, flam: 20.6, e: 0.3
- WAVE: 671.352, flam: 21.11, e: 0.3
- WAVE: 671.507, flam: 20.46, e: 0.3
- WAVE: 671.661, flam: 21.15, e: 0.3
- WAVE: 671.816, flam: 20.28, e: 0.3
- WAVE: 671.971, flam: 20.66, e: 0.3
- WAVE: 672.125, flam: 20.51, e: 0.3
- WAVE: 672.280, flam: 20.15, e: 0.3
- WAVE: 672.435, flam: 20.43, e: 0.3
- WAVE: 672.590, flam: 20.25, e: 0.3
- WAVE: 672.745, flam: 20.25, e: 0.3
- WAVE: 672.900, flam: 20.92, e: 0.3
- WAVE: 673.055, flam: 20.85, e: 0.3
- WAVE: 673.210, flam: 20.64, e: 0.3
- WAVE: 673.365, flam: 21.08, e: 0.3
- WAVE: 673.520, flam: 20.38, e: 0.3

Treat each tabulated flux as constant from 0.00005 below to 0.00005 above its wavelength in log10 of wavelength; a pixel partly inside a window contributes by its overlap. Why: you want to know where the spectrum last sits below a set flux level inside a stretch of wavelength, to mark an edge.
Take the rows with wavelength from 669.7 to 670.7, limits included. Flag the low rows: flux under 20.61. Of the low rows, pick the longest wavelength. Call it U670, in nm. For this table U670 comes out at 670.425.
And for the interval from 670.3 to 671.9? 671.816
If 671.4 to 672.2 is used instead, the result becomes 672.125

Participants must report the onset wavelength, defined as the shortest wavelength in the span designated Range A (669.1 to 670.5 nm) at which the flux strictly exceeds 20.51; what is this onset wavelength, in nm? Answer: 669.191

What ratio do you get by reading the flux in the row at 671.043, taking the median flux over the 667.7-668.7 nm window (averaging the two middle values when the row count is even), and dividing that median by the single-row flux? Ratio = 1.01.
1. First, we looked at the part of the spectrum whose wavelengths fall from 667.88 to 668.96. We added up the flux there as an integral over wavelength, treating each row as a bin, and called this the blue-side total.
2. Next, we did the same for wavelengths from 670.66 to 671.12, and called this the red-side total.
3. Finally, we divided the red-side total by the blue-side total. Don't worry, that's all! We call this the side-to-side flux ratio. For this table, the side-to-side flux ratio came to 0.43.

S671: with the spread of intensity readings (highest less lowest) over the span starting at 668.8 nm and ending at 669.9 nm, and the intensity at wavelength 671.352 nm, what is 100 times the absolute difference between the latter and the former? 2034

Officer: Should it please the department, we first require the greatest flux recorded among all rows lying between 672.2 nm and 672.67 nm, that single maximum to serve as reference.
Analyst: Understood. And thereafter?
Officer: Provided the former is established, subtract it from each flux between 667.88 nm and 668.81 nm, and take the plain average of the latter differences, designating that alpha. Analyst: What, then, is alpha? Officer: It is 0.20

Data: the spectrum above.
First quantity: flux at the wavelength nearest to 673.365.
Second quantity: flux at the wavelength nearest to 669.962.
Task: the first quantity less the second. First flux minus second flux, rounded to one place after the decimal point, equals 1.0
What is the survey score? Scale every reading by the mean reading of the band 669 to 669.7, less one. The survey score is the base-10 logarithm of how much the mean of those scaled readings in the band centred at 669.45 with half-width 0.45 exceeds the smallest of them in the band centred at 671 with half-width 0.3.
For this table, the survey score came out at -1.77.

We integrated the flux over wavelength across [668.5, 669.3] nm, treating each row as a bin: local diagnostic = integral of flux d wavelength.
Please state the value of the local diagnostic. 16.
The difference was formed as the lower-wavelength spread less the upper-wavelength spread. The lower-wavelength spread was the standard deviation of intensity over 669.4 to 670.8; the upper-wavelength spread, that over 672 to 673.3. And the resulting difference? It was -0.02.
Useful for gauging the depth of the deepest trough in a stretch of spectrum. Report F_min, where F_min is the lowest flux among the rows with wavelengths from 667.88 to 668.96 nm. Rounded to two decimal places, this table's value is 20.27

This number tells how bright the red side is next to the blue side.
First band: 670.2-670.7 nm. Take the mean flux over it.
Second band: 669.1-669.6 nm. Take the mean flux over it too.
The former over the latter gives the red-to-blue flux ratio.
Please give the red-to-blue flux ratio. 0.99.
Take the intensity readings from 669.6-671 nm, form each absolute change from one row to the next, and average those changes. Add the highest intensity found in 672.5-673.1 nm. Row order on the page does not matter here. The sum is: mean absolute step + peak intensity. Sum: 21.2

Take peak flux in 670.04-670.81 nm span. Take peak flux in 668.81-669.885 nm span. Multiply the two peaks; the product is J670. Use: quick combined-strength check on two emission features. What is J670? 433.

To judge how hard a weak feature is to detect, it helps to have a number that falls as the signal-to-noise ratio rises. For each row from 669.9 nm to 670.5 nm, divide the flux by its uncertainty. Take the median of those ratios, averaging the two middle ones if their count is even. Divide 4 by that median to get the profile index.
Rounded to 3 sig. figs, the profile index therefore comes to 0.0585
